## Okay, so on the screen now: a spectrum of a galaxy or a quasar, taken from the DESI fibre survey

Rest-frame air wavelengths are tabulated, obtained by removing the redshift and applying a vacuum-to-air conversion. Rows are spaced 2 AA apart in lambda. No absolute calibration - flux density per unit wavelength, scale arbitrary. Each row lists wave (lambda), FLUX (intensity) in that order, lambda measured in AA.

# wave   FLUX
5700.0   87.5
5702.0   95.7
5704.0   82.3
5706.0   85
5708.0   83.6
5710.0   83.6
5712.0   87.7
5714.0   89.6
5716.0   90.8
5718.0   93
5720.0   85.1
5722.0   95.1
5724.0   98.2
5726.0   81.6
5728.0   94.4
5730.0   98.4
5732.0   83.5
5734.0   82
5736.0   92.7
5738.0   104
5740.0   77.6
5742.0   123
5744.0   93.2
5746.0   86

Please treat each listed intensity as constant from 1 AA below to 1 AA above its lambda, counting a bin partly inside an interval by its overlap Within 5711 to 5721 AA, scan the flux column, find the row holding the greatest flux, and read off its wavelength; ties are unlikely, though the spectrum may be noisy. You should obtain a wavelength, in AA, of 5718.0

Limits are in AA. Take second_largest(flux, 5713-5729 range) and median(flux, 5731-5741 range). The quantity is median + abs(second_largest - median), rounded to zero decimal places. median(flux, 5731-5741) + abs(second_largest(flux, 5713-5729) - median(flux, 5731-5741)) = 95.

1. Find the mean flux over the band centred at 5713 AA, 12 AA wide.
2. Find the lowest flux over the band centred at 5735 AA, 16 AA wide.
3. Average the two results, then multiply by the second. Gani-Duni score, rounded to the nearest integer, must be 6427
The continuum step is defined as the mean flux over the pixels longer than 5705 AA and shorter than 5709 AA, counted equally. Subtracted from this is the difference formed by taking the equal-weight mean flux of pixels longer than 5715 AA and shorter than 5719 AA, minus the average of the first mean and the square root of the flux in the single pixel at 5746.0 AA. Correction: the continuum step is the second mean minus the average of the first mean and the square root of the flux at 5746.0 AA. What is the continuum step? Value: 45.1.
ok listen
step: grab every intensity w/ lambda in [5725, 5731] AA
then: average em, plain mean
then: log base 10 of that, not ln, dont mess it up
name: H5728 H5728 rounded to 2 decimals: 1.96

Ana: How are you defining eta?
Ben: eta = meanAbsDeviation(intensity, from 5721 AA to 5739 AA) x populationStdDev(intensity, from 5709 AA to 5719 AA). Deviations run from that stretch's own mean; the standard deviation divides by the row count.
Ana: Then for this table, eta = 21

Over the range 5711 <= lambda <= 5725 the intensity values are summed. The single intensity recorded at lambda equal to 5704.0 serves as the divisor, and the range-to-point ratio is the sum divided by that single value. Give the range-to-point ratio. 7.8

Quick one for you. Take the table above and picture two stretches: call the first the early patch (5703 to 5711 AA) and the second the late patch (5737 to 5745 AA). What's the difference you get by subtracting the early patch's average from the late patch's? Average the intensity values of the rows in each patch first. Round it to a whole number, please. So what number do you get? 16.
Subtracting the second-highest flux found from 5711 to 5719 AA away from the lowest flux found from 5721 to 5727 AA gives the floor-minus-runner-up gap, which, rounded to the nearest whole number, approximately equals -9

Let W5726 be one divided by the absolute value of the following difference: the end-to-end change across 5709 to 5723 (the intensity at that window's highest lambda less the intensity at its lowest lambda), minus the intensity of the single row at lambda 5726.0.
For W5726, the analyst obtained 0.014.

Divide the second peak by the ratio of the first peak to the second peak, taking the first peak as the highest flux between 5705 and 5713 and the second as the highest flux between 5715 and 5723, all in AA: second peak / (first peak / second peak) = 103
